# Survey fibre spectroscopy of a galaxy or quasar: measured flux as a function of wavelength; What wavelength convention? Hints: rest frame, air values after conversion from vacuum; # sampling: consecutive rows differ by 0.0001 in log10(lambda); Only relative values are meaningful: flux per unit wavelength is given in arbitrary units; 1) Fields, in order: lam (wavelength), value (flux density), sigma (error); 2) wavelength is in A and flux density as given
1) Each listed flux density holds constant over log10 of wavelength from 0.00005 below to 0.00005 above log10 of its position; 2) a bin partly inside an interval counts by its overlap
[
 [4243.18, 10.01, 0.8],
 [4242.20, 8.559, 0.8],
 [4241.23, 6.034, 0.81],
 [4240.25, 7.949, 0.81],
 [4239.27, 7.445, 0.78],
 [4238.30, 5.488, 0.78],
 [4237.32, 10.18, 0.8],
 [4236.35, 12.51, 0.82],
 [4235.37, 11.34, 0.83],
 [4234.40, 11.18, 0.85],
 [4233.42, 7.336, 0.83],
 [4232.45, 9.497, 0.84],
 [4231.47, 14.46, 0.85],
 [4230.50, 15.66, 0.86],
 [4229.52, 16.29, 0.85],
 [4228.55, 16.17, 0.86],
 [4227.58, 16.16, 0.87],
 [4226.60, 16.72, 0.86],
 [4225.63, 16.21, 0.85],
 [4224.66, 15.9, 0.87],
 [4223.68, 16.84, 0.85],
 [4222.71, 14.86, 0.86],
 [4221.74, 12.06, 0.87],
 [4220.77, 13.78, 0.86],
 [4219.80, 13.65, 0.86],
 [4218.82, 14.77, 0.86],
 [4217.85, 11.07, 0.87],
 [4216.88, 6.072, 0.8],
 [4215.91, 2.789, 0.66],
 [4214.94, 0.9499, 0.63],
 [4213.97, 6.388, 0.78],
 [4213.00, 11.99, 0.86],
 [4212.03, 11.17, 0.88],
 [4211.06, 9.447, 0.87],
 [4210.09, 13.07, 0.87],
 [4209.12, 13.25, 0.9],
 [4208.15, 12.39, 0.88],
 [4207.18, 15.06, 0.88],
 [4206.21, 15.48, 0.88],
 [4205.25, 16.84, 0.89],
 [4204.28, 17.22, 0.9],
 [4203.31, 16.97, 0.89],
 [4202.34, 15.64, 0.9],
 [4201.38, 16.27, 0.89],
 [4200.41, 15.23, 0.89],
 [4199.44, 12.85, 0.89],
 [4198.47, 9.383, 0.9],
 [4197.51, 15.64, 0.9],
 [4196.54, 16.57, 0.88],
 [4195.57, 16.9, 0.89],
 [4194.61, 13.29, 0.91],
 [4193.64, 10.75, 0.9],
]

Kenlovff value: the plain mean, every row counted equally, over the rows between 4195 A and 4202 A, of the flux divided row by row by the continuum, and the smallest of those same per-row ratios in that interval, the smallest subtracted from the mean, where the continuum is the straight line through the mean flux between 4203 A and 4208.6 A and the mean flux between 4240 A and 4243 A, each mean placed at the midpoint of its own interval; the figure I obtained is 0.31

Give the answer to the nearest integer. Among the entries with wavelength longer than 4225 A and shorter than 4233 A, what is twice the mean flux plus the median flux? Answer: 46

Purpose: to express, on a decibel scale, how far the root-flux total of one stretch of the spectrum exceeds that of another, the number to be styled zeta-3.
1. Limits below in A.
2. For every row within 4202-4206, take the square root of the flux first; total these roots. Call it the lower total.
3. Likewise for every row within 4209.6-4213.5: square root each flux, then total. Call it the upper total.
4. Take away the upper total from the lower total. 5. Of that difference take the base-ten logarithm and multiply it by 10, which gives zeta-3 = 4.5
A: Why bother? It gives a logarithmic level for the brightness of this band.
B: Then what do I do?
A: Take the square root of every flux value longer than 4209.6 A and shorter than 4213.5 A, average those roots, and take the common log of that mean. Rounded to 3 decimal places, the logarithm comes 0.528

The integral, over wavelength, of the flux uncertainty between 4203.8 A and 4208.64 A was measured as 4.29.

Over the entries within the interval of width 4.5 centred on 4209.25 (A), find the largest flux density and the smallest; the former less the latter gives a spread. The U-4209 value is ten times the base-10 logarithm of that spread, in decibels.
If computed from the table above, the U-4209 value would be 7.5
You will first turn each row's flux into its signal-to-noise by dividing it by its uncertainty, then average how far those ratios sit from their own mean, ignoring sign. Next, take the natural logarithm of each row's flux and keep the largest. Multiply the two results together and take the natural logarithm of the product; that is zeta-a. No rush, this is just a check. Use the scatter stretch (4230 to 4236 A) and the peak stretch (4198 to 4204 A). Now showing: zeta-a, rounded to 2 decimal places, 2.00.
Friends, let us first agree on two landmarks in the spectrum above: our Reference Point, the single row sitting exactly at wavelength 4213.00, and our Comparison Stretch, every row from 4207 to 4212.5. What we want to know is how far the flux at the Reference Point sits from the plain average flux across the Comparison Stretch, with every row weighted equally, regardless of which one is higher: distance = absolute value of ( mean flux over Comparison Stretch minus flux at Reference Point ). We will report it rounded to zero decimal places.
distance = 0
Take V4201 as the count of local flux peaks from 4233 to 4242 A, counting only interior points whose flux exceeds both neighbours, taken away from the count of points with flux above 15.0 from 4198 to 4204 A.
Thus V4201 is 2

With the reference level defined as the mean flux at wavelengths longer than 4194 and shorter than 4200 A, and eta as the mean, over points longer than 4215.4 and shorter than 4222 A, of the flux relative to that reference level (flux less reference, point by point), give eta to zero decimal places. -4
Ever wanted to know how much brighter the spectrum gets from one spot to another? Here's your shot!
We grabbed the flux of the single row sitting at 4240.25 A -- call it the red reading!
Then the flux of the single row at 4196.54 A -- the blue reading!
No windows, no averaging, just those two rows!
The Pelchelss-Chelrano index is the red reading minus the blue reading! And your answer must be -9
